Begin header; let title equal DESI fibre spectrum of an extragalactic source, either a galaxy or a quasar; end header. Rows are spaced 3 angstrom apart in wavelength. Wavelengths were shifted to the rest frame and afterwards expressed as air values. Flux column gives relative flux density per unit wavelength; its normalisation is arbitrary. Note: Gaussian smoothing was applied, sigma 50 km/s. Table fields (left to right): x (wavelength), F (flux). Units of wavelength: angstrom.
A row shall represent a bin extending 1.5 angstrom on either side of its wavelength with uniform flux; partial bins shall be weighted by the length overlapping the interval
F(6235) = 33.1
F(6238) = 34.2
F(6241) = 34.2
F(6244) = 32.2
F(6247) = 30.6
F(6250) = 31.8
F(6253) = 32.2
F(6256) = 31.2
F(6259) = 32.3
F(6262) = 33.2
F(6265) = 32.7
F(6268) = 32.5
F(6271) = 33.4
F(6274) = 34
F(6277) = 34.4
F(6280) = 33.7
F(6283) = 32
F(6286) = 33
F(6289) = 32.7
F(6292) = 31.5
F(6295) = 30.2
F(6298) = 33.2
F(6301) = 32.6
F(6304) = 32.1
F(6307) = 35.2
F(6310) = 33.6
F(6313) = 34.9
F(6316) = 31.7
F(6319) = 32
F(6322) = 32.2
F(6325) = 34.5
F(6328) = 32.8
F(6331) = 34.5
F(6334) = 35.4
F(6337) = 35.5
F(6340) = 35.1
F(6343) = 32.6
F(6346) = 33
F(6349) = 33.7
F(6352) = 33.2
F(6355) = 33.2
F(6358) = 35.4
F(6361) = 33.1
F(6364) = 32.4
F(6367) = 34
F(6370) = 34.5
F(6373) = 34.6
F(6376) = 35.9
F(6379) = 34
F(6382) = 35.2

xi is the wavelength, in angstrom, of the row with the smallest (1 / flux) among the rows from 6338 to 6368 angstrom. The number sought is 6358 angstrom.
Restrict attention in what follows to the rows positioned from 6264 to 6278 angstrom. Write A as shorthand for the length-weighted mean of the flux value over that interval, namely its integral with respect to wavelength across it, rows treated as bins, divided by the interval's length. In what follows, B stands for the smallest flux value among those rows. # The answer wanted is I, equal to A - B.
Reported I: 0.89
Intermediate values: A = 33.4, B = 32.5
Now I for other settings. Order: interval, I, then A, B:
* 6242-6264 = 1.40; 32.0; 30.6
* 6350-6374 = 1.38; 33.8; 32.4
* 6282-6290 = 0.59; 32.6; 32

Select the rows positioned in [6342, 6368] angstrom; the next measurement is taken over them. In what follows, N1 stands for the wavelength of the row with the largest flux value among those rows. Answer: 6358 angstrom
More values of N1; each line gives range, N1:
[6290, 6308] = 6307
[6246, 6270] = 6262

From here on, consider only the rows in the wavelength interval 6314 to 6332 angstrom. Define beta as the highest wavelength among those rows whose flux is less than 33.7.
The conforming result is 6328 angstrom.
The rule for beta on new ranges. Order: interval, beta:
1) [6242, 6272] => 6271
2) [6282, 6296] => 6295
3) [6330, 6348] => 6346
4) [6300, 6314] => 6310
